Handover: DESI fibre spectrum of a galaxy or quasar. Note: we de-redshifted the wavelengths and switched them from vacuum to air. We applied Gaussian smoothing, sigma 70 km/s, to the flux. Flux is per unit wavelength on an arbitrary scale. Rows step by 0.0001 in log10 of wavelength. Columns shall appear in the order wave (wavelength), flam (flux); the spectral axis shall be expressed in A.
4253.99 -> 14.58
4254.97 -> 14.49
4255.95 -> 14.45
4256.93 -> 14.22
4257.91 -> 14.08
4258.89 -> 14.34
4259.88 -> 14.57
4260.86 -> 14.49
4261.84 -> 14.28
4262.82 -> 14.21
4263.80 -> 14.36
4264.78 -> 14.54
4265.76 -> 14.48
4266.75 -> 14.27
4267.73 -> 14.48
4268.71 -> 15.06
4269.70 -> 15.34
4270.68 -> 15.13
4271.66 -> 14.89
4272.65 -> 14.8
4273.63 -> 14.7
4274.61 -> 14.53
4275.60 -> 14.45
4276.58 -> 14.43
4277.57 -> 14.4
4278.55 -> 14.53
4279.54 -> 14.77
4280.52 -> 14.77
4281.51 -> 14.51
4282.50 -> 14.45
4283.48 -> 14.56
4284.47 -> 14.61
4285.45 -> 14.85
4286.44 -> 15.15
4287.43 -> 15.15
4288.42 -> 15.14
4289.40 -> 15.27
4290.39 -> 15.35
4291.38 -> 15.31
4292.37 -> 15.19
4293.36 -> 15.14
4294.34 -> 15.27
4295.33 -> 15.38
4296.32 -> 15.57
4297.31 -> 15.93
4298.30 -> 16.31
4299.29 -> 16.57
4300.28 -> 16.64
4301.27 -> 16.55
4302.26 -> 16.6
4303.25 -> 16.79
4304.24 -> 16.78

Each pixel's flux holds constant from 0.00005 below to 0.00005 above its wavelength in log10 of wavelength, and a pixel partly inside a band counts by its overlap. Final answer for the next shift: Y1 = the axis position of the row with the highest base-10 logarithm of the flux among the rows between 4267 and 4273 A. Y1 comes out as 4269.70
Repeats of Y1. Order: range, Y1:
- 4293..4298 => 4297.31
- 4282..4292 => 4290.39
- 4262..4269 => 4268.71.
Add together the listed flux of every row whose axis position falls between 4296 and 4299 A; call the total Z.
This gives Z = 47.8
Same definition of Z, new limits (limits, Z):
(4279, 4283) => 58.5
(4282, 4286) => 58.5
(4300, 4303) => 49.8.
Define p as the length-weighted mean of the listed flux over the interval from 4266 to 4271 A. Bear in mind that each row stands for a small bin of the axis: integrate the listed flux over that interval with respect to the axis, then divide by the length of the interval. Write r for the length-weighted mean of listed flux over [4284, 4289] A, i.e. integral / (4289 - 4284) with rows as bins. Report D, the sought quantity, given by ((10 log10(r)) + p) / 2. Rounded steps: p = 14.8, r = 15.0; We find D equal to 13.3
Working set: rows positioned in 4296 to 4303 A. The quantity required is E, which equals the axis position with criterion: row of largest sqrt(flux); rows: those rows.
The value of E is 4300.28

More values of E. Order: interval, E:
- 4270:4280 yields 4270.68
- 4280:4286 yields 4285.45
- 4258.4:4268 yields 4259.88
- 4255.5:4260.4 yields 4259.88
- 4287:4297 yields 4296.32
